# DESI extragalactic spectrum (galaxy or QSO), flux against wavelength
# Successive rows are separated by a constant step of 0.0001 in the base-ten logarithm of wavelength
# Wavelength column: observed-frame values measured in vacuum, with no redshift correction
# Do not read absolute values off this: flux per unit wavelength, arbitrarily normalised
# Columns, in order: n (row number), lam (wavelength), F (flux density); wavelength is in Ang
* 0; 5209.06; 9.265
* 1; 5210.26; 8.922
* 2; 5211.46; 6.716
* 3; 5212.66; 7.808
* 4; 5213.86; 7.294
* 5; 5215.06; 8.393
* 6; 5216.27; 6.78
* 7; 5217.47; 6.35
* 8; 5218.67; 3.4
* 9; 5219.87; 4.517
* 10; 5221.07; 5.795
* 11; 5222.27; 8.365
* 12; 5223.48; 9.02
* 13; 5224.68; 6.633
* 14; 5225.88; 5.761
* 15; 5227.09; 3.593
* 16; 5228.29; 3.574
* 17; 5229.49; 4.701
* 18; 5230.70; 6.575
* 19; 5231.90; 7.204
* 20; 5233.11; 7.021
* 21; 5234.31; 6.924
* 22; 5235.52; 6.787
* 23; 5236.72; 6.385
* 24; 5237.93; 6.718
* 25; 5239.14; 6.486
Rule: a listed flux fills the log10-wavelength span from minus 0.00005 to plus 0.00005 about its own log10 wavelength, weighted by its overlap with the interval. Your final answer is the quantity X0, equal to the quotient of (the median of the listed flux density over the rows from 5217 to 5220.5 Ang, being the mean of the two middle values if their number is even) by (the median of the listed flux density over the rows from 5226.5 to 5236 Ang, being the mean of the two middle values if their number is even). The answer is 0.68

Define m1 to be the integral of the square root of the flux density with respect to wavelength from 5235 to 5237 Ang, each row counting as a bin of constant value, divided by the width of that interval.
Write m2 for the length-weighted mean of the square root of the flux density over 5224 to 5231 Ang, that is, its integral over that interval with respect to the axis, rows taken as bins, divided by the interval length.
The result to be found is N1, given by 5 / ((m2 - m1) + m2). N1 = 2.6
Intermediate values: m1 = 2.58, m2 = 2.24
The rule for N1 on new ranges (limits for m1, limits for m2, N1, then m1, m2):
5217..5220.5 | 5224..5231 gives 2.1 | 2.16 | 2.24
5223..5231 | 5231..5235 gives 1.7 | 2.34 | 2.65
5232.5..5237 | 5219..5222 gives 2.5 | 2.61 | 2.30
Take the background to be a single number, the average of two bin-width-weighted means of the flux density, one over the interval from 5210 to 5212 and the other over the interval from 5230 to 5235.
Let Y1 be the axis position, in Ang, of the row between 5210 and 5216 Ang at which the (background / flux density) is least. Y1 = 5210.26 Ang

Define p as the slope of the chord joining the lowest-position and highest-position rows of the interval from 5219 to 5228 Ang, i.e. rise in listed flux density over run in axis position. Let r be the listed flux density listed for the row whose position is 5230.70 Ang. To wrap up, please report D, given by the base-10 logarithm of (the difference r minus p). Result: 0.826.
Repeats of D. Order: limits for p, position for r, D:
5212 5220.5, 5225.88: 0.794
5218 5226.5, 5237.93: 0.806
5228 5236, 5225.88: 0.726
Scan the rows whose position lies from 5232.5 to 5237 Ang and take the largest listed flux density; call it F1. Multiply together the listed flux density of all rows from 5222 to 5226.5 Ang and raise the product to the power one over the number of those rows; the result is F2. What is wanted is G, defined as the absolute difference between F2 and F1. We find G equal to 0.3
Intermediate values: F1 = 7.021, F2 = 7.3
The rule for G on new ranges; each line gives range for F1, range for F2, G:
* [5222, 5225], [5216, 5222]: 3.8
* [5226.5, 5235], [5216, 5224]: 1.2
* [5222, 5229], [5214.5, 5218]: 1.9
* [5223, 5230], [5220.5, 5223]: 2.1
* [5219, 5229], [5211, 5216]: 1.5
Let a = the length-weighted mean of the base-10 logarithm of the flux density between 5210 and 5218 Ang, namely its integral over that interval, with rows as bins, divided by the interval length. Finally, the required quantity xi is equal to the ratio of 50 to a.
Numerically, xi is 57.7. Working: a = 0.867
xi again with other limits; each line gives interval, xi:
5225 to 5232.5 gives 70.7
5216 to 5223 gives 66.6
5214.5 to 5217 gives 57.5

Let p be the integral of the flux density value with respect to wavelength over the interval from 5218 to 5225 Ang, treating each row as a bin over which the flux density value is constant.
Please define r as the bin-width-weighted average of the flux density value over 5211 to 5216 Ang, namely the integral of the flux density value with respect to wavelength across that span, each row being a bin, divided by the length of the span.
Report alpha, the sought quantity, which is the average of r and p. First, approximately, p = 44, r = 7.5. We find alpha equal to 25.7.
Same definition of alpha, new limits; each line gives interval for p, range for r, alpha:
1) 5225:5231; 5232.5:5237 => 17.9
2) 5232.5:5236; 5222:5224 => 16.4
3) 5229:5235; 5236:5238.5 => 22.8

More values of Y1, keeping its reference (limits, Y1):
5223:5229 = 5223.48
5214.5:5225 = 5223.48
